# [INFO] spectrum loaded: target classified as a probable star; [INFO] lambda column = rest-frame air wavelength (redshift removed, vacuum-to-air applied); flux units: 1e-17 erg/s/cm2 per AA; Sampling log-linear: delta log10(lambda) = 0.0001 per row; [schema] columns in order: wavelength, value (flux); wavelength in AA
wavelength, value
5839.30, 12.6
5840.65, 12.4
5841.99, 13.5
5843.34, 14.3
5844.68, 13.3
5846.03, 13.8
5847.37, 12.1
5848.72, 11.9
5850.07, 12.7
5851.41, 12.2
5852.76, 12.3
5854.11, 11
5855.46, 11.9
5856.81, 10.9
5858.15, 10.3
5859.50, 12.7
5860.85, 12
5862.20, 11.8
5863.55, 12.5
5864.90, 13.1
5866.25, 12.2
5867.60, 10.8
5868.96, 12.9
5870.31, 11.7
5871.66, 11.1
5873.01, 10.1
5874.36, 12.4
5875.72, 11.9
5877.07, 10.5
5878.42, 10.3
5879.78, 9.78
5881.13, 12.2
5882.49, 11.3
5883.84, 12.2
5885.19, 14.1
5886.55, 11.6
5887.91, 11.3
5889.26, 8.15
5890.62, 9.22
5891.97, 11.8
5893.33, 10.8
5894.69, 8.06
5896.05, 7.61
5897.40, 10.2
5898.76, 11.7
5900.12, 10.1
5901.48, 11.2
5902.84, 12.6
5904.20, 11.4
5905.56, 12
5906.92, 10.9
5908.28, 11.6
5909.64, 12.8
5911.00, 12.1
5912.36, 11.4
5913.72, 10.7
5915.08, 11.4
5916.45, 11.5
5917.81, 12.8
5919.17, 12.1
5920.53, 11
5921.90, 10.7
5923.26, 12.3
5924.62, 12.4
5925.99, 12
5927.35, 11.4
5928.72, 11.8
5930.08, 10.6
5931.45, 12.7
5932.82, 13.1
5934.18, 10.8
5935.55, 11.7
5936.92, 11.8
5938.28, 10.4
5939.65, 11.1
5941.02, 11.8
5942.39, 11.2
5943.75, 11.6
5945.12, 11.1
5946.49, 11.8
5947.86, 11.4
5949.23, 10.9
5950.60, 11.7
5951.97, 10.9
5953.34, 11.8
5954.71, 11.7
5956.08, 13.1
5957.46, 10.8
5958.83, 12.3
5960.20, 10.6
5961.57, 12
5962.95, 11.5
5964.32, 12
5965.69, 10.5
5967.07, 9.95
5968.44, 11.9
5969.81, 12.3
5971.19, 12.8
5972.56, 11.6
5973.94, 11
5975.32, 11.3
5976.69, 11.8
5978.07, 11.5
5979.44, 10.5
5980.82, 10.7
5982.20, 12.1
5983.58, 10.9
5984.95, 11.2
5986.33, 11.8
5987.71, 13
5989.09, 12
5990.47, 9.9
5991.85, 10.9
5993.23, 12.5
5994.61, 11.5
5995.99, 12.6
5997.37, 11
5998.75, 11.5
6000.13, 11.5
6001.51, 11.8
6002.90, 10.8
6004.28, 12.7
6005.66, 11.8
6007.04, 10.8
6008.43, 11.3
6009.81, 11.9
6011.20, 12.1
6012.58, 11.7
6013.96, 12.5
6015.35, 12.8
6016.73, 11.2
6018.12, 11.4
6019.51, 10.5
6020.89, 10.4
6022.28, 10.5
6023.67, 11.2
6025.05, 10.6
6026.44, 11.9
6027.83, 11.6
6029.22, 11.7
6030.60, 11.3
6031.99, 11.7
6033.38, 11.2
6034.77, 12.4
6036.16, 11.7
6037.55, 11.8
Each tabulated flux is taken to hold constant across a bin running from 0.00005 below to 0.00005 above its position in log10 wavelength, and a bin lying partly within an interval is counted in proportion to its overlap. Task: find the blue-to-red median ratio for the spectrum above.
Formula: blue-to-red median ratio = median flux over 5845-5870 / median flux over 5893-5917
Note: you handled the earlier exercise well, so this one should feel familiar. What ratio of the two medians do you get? 1.07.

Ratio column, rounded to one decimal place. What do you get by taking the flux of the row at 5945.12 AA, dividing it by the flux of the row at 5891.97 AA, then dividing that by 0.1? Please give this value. 9.4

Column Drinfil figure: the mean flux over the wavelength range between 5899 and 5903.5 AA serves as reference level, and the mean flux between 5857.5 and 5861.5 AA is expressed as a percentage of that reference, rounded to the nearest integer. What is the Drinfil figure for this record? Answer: 103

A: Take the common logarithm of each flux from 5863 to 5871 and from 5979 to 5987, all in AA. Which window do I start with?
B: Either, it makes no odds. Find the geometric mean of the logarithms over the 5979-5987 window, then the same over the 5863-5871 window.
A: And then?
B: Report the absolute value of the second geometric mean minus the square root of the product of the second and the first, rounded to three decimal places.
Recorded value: 0.018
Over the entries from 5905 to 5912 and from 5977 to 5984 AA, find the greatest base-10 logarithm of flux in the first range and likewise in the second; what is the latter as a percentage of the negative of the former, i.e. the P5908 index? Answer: -97.8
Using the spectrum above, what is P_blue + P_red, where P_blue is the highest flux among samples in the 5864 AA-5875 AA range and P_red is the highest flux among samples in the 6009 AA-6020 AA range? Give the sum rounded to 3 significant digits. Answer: 25.9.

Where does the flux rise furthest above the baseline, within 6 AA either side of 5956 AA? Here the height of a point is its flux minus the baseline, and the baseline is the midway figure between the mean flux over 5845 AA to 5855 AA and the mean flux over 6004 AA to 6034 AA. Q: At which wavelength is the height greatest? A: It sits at 5956.08 AA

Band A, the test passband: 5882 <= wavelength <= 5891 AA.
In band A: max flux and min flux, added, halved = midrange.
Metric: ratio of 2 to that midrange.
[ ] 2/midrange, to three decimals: 0.180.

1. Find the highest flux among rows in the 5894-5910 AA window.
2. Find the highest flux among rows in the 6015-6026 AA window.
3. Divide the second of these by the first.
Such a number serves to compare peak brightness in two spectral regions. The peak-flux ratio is 1.00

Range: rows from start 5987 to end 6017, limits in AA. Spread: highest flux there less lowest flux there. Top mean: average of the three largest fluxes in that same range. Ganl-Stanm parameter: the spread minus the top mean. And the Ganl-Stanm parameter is -9.7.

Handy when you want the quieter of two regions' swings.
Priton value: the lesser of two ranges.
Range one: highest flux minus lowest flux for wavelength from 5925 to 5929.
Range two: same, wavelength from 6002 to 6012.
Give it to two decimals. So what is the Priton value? 0.60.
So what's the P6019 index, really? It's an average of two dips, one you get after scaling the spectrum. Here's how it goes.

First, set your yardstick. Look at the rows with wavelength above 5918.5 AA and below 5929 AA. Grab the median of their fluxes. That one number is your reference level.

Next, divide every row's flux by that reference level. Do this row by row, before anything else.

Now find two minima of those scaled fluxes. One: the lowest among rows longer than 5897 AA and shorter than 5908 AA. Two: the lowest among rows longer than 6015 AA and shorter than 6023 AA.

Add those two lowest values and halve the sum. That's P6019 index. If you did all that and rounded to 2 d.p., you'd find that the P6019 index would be 0.86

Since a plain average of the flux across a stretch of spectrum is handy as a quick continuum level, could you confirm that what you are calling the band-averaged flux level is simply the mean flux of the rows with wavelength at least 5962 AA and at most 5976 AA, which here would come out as 11.5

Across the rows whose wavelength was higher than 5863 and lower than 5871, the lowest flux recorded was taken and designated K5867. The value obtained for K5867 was 10.8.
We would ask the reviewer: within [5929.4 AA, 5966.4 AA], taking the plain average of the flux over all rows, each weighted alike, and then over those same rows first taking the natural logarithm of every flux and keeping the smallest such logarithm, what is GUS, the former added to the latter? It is 13.9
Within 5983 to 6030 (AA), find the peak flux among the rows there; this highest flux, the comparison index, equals 13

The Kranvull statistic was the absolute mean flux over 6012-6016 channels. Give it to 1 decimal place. 12.3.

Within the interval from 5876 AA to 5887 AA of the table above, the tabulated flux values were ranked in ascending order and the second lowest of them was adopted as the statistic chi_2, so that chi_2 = 10.3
